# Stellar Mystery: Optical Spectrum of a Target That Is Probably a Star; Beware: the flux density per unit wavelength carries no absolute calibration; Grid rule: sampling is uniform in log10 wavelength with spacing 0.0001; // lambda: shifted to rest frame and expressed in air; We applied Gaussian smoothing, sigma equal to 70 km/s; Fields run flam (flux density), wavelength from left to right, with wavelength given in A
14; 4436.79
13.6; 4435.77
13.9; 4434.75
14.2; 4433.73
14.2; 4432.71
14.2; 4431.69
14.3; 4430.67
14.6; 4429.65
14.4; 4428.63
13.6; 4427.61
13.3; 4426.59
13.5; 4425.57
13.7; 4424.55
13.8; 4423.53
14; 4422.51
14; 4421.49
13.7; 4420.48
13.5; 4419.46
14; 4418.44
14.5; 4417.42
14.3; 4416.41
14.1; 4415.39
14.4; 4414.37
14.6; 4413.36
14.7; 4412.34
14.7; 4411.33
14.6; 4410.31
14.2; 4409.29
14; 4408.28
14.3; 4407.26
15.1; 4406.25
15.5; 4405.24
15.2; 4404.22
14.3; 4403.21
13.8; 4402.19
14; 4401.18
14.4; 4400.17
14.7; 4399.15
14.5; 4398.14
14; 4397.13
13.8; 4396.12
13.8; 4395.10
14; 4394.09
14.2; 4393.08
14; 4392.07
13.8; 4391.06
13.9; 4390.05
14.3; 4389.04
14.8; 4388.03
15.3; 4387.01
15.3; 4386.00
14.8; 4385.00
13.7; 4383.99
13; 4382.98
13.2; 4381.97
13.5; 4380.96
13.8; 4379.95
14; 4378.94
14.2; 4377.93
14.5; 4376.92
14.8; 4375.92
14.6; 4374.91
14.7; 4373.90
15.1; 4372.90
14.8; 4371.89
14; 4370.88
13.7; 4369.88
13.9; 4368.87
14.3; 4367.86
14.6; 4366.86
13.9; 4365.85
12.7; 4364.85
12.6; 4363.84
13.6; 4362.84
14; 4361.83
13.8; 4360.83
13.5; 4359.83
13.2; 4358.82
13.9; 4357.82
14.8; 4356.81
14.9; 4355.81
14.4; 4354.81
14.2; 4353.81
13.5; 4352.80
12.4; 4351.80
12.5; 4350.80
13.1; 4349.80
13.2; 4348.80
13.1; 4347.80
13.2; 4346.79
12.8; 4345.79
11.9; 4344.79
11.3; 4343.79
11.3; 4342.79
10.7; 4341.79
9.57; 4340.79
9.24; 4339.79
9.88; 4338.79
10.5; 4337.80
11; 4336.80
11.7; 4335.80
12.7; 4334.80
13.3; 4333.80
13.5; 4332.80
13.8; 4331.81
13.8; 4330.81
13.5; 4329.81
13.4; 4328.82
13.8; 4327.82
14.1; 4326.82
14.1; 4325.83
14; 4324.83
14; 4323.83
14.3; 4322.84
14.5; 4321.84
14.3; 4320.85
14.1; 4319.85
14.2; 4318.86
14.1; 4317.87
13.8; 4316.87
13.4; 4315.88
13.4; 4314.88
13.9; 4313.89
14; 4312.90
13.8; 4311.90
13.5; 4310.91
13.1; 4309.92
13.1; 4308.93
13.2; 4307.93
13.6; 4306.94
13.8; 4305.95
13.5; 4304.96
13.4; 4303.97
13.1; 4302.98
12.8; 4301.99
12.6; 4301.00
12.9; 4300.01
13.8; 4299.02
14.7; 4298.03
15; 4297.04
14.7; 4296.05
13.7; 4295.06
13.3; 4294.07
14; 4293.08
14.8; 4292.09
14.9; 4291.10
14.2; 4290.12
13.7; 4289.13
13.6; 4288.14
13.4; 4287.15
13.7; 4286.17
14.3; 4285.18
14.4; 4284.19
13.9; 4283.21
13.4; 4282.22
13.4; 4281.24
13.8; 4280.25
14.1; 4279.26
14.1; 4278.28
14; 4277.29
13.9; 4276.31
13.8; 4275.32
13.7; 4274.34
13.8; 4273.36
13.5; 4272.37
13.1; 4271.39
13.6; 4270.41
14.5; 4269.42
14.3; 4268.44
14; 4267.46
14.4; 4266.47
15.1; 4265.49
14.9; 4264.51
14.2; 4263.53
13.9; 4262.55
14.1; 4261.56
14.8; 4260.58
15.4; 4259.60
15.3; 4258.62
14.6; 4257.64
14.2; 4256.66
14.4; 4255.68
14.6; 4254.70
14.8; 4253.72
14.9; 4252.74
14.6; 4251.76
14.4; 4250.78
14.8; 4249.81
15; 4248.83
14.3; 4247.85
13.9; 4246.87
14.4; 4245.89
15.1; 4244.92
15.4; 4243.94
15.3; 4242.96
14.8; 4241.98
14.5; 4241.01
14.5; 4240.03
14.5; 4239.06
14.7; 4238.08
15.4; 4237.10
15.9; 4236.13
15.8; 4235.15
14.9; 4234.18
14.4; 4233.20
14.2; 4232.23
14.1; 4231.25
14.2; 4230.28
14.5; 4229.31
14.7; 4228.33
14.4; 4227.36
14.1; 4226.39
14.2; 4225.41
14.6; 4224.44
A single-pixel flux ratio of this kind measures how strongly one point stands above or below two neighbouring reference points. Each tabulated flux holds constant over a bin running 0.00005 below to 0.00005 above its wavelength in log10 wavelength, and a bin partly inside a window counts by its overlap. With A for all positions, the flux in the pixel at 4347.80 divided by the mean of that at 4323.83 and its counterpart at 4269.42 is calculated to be 0.92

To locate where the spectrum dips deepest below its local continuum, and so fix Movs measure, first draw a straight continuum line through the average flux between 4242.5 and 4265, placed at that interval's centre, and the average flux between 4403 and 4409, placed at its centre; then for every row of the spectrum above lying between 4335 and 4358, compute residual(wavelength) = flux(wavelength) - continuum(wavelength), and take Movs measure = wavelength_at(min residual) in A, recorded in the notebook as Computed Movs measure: 4339.79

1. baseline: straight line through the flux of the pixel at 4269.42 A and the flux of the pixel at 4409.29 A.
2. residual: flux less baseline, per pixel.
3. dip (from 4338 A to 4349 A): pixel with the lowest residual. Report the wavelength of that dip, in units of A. 4339.79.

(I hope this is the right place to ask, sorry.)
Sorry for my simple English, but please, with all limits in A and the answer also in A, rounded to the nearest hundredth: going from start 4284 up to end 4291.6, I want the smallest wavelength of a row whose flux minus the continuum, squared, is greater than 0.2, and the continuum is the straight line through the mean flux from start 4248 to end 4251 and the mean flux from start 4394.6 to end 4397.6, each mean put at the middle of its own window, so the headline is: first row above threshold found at 4286.17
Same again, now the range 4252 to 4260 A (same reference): 4256.66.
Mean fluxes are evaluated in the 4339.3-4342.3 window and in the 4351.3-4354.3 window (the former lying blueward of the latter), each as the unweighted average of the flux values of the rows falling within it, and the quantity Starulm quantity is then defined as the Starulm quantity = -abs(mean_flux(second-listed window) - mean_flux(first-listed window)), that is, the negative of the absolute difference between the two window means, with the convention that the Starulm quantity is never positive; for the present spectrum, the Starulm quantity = -3.5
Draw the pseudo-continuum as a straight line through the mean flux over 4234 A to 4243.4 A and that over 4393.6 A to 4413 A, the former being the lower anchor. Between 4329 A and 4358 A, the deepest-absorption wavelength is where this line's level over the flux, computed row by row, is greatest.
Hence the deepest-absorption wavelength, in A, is 4339.79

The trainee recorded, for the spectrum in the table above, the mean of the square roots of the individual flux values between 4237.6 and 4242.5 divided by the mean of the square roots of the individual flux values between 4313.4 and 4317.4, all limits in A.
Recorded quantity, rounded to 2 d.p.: 1.04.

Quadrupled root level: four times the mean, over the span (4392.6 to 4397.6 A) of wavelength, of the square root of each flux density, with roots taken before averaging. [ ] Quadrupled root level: 14.9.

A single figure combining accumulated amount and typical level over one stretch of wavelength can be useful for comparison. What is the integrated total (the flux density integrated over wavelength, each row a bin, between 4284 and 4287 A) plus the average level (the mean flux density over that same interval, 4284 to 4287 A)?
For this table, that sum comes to 56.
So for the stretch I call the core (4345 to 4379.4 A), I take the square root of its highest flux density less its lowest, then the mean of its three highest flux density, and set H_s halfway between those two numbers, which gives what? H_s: 8.29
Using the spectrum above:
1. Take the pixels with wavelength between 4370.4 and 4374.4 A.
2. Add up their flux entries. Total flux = 59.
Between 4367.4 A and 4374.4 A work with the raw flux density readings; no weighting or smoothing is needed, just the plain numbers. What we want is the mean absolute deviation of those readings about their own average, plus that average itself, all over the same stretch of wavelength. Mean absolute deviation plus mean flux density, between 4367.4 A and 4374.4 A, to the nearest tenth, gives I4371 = 14.8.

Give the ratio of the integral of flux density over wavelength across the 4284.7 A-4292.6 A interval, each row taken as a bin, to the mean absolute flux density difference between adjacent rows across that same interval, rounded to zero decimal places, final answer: 311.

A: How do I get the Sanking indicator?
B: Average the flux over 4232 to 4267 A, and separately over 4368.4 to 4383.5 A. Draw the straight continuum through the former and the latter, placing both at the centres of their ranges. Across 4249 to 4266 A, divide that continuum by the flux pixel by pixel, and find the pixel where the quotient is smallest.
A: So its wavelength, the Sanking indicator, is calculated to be 4259.60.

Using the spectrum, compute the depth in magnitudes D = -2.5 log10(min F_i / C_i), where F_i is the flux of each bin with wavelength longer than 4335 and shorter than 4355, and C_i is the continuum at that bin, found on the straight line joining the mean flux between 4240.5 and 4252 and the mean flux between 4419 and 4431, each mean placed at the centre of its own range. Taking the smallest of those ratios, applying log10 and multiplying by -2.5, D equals 0.472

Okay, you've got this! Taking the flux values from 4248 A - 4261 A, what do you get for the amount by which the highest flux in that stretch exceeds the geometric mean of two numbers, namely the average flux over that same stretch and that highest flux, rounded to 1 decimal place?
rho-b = 0.3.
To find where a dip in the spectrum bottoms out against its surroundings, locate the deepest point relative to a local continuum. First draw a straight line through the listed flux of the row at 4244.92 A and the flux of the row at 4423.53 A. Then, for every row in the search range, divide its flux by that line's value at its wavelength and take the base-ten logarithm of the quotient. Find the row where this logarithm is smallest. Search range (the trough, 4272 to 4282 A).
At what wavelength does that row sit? 4281.24 A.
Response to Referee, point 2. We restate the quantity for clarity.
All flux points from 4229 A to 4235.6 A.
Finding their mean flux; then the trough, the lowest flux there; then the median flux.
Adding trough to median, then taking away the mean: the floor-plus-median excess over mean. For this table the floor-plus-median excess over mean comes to 13.9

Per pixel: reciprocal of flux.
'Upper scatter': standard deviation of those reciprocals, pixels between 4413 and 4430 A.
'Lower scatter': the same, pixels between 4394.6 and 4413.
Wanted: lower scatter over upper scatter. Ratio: 1.1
